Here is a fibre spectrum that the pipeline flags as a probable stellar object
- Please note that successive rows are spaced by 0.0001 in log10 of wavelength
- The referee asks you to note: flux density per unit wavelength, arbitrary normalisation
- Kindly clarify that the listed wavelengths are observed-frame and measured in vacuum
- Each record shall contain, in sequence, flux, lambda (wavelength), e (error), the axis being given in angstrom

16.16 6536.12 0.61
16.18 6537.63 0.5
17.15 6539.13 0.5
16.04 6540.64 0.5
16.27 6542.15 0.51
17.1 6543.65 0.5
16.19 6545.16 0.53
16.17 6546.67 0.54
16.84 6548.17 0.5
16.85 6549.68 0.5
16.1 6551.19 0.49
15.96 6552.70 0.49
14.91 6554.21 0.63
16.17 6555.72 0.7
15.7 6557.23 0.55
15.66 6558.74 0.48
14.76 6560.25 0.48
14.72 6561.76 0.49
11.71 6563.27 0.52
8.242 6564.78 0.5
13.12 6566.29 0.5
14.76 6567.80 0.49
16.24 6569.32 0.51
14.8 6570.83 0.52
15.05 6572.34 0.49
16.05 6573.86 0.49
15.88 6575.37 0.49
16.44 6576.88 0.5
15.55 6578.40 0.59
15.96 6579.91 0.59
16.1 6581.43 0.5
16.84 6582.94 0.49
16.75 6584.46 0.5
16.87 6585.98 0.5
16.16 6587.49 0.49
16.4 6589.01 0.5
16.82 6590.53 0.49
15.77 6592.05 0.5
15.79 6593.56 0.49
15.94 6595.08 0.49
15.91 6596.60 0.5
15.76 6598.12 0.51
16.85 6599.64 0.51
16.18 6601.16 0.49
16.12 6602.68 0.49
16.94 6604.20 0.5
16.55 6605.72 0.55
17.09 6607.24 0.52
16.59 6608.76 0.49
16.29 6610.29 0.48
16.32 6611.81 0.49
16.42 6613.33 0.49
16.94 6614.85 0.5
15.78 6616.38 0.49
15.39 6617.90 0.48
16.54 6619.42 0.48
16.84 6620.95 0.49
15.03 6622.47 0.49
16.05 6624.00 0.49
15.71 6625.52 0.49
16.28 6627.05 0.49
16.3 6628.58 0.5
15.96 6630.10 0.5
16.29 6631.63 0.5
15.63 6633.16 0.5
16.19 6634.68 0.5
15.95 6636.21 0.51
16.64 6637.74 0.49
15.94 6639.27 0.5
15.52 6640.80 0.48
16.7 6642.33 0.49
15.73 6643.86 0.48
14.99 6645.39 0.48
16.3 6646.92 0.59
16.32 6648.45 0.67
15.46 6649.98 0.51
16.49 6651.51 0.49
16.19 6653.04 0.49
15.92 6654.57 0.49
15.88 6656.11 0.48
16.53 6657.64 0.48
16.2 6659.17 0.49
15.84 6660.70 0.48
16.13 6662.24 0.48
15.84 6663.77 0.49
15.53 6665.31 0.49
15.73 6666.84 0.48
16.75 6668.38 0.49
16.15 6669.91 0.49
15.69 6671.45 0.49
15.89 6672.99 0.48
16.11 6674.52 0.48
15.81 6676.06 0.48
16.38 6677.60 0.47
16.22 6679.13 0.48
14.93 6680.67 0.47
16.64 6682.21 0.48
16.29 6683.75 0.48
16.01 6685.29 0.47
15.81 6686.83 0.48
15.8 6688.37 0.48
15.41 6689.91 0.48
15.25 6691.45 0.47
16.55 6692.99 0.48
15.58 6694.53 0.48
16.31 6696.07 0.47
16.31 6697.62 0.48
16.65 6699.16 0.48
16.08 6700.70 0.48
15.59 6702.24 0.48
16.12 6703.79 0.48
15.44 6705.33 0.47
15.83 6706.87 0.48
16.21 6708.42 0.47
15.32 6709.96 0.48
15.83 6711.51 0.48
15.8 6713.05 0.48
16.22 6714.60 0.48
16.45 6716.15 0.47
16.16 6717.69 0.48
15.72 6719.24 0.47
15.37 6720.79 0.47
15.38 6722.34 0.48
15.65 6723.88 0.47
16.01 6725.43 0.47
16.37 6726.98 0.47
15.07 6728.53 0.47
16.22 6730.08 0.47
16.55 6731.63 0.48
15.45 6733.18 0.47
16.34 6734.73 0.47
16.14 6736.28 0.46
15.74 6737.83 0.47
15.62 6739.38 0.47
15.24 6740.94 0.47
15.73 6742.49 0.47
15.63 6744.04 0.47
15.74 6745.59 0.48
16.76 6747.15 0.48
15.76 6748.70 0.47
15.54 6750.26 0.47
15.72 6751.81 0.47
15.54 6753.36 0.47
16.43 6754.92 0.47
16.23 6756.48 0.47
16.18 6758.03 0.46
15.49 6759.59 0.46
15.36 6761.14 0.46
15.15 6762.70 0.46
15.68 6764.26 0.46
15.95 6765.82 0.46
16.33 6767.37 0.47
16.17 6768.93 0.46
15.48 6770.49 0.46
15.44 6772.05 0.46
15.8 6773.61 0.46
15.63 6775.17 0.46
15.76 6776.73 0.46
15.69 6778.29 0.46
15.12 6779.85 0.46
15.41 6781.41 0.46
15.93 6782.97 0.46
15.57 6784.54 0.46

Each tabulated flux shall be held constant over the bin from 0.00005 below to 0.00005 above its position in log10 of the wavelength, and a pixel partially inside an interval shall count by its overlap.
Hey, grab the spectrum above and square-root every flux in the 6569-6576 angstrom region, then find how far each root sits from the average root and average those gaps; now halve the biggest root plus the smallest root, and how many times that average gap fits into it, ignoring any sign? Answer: 57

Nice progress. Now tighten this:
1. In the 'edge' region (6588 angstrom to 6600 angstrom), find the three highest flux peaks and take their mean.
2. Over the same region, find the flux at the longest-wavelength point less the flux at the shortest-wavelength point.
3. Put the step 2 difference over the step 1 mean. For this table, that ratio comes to 0.027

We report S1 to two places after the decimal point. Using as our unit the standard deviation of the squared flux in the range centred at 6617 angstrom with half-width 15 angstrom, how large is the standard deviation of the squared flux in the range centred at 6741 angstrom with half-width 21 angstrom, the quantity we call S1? 0.83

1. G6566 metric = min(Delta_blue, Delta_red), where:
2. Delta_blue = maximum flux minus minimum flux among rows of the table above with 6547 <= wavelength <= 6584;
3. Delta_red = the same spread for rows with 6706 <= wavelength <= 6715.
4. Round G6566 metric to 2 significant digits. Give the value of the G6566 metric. 0.90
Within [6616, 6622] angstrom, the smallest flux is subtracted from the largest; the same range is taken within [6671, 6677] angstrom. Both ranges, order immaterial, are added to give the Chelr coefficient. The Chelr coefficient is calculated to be 1.9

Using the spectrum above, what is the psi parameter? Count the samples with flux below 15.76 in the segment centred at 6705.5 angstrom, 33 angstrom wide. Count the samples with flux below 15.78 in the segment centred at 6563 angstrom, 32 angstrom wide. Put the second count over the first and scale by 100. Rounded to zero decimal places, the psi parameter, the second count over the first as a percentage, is 150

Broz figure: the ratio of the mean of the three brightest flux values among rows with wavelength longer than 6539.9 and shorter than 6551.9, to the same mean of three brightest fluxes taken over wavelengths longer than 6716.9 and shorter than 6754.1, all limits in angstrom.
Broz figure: 1.02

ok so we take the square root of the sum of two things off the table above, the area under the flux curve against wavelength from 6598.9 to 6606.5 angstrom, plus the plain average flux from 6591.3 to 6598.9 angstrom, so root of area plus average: 11.9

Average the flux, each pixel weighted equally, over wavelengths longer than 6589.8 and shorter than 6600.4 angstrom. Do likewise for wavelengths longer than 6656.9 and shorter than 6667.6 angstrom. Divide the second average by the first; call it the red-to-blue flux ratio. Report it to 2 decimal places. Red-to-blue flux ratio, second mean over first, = 0.99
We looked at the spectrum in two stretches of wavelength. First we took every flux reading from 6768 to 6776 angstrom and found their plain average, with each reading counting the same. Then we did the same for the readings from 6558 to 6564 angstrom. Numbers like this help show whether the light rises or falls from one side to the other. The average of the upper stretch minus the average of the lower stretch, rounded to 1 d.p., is 1.5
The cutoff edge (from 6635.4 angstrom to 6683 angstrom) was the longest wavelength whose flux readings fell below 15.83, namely 6680.67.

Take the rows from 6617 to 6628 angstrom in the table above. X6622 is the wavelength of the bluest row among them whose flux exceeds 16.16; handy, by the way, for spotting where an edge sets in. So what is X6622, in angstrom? 6619.42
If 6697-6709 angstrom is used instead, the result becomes 6697.62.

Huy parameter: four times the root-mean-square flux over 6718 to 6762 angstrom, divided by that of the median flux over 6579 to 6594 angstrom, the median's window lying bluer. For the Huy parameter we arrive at 3.89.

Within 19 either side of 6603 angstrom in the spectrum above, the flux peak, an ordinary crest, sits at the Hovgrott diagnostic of 6607.24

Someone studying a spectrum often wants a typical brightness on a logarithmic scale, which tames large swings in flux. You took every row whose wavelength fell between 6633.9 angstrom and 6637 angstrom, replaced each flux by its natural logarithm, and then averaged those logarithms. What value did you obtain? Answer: 2.78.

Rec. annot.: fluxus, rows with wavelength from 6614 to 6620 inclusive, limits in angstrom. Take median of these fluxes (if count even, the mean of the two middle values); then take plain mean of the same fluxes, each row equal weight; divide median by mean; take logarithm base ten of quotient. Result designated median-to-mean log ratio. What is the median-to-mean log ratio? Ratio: -0.0001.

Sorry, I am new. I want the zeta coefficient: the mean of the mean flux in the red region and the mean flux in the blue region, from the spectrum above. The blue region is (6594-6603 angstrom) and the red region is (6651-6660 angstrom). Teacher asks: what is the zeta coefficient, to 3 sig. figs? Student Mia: 16.2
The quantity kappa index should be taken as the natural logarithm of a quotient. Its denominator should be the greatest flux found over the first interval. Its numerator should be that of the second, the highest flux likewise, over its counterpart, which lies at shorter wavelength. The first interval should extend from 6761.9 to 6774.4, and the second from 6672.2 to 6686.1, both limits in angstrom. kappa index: 0.019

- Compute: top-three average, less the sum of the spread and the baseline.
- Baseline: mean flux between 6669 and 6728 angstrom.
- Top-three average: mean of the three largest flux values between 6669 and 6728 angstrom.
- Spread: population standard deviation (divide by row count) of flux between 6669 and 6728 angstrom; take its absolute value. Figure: 0.3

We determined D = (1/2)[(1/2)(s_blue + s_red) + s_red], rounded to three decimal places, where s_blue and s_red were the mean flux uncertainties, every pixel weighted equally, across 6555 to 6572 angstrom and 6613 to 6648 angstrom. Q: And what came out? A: 0.503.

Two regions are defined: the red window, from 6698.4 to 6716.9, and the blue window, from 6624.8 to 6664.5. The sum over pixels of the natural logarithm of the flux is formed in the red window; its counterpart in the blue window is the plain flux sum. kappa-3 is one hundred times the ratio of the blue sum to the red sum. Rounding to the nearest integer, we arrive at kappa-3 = 1254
